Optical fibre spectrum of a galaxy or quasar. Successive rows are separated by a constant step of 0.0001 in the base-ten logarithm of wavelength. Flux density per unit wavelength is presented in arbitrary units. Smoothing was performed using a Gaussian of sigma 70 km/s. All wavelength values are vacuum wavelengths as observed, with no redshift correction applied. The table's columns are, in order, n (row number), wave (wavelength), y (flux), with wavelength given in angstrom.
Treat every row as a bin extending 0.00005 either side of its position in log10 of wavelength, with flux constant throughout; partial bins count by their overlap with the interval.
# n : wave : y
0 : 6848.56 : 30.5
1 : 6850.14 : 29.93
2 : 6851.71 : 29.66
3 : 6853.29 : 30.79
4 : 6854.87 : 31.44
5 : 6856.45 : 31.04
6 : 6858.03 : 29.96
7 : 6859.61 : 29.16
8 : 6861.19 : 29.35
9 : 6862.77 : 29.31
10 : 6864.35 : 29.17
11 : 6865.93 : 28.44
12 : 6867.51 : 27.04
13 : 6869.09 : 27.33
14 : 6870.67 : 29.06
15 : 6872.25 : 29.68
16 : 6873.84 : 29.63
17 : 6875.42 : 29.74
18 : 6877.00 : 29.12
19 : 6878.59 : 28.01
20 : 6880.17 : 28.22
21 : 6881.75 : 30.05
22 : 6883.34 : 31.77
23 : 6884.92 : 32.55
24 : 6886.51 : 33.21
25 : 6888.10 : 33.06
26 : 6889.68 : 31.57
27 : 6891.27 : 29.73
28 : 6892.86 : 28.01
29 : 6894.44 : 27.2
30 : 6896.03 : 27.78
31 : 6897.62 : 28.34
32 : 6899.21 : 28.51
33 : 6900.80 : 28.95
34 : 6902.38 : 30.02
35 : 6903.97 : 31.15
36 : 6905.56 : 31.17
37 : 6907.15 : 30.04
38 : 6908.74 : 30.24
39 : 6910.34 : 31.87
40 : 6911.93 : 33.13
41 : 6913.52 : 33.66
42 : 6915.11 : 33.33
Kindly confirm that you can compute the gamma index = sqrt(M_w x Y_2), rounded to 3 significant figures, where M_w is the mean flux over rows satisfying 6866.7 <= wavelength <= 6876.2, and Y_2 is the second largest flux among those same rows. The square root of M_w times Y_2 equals 29.2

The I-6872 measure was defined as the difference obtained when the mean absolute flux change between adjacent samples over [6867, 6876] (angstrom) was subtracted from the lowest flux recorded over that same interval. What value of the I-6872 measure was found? 26.5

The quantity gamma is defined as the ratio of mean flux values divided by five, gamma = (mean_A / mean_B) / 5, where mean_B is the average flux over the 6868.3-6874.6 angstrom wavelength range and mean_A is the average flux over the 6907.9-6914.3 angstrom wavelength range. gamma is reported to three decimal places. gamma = 0.223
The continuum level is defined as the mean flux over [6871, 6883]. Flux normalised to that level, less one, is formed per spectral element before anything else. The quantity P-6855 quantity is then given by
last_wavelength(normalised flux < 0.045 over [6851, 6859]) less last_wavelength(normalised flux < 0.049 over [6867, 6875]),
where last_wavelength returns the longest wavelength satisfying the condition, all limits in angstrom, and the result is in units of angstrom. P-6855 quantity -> -15.8 angstrom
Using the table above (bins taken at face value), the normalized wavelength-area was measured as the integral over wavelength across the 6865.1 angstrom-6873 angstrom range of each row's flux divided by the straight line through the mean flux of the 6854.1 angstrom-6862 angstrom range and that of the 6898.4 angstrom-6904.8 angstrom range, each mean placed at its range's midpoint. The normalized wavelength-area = 7.45 angstrom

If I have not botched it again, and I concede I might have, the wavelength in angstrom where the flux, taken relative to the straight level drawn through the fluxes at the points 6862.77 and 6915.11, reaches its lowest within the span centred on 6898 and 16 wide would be 6894.44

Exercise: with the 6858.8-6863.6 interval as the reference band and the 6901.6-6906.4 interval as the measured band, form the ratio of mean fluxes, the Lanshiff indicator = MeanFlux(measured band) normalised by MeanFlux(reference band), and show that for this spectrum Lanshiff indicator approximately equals 1.05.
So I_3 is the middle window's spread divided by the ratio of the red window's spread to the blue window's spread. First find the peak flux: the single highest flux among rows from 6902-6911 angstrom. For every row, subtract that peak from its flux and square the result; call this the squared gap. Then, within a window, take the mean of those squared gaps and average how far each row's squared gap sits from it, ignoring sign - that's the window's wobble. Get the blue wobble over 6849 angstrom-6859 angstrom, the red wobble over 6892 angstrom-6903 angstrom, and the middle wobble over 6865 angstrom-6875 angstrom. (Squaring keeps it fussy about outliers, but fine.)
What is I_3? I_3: 2.5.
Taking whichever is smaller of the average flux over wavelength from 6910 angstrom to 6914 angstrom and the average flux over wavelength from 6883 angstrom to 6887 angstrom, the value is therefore 32.5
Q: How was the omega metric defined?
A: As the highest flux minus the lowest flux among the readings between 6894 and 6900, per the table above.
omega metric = 1.3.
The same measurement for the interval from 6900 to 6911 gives 2.9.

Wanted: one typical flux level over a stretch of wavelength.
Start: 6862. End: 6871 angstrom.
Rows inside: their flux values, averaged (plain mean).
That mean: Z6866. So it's 28.4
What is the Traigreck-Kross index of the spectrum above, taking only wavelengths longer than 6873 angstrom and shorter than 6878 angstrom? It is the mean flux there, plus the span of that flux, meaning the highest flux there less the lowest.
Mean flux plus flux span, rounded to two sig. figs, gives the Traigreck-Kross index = 30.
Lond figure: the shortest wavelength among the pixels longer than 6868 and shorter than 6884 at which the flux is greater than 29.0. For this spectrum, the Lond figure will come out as 6870.67 angstrom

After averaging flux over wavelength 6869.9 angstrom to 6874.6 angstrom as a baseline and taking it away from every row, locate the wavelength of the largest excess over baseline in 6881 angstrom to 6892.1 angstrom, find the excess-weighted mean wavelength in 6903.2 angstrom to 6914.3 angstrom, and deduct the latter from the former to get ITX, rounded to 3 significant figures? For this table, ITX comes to -23.6 angstrom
